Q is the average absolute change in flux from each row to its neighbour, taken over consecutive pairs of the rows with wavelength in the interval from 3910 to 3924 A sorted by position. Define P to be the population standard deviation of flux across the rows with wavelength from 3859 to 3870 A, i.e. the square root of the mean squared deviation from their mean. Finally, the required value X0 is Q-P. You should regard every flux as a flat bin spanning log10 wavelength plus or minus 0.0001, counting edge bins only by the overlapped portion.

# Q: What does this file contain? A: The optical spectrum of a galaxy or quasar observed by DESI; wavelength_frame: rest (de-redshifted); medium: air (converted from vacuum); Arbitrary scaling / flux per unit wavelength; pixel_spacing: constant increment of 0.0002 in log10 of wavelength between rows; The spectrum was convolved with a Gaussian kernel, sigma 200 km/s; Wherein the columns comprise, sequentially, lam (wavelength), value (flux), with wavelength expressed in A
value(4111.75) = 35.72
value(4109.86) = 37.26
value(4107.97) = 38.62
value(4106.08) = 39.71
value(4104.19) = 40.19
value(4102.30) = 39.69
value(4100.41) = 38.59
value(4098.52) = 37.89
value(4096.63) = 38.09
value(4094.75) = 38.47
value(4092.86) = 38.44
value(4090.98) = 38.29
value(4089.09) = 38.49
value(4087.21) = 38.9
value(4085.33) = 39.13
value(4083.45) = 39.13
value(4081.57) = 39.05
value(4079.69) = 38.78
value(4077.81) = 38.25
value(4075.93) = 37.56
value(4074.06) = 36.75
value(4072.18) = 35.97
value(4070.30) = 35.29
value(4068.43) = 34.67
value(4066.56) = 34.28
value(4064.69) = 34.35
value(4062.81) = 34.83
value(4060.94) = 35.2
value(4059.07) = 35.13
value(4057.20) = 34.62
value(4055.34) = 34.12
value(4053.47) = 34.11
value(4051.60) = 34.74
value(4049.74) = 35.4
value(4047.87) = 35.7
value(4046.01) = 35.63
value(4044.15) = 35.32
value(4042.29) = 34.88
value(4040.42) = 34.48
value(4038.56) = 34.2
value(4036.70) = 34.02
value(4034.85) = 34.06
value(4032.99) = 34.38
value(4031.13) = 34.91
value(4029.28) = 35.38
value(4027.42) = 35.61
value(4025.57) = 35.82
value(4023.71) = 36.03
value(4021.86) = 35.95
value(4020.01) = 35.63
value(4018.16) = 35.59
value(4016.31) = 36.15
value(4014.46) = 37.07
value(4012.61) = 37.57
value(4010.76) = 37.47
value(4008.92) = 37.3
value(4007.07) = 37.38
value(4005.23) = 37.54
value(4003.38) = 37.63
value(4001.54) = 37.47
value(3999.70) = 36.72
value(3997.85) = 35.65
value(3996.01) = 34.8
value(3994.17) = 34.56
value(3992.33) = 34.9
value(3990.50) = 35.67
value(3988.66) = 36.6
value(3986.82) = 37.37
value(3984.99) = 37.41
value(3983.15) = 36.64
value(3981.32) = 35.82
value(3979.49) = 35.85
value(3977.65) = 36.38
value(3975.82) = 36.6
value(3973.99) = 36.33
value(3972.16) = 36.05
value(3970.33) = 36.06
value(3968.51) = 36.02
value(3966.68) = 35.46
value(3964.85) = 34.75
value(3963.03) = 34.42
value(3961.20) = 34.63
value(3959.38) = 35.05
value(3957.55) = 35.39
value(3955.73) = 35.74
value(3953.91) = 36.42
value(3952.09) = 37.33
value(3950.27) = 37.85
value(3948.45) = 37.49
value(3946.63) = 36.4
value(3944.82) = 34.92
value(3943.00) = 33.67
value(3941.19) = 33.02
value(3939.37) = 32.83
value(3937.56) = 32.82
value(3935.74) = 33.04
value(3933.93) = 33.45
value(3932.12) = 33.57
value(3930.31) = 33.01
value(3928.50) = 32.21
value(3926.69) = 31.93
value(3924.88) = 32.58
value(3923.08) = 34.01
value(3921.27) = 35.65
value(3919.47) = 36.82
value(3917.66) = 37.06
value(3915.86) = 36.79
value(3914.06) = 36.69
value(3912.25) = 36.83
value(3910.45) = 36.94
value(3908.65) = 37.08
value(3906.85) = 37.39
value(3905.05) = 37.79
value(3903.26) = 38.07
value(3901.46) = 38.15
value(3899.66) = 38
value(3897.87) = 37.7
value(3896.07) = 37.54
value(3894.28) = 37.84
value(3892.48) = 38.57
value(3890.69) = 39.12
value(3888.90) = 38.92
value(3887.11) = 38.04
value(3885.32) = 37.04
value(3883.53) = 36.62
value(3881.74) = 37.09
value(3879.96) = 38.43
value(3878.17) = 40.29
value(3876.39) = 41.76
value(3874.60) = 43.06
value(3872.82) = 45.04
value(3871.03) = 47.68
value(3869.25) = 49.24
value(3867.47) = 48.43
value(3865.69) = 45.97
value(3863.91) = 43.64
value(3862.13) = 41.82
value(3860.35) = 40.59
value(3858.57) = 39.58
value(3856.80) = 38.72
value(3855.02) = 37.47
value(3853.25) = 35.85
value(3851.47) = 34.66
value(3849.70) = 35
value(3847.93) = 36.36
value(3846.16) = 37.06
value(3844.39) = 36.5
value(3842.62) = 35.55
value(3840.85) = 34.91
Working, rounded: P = 3.2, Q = 0.52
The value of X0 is -2.7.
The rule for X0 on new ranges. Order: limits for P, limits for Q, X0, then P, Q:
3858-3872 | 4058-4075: -3.1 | 3.5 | 0.43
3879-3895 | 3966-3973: -0.6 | 0.8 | 0.20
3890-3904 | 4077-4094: -0.2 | 0.5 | 0.23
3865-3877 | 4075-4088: -2.3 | 2.6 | 0.30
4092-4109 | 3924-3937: -0.3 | 0.8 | 0.47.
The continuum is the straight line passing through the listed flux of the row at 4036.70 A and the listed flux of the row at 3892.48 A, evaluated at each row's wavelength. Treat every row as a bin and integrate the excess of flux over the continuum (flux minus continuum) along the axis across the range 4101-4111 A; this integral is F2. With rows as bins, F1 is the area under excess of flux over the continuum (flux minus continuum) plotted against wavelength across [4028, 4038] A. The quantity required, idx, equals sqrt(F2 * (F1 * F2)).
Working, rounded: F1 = 4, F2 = 72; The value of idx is 150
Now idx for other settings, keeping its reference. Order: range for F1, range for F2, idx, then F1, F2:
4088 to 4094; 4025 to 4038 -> 51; 37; 8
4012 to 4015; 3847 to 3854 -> 86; 8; -31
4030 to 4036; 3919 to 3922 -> 6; 2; -5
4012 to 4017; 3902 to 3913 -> 26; 11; -8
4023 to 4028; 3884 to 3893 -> 11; 7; -4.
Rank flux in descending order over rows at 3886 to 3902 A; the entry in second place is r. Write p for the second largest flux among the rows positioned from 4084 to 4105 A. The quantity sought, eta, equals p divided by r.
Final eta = 1.02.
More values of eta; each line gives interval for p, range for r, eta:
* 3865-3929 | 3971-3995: 1.30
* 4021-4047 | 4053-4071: 1.02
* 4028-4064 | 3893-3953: 0.94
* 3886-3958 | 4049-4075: 1.08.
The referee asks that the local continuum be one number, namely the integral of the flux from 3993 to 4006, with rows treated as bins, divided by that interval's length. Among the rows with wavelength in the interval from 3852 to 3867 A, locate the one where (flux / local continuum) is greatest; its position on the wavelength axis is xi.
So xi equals 3865.69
